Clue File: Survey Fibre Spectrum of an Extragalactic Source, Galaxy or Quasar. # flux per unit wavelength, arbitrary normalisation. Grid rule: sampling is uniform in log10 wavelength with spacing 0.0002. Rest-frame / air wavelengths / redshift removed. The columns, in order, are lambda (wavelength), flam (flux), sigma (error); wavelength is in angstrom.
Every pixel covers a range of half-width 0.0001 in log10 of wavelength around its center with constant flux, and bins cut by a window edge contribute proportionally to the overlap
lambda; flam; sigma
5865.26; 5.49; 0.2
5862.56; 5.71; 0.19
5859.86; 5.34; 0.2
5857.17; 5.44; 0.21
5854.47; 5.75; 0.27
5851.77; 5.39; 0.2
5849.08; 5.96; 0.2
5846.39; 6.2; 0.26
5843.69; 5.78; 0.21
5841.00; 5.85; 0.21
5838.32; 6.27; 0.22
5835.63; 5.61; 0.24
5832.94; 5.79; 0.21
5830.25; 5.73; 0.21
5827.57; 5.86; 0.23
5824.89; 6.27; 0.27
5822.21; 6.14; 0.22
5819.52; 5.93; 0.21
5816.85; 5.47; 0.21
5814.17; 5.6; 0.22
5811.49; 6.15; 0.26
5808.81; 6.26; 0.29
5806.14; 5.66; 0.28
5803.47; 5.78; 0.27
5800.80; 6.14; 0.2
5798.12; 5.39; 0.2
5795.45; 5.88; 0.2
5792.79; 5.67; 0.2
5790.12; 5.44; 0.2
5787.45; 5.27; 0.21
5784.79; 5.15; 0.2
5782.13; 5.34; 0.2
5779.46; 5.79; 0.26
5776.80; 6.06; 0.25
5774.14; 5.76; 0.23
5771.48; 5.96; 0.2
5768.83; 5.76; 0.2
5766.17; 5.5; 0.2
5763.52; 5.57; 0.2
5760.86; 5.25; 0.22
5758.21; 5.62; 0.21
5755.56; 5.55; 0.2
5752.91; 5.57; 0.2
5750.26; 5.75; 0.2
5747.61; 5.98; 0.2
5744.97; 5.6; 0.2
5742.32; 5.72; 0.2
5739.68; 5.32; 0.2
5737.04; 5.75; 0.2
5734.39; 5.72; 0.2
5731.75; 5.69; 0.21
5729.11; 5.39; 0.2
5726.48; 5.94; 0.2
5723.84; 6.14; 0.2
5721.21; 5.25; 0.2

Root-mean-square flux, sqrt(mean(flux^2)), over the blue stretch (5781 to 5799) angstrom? 5.45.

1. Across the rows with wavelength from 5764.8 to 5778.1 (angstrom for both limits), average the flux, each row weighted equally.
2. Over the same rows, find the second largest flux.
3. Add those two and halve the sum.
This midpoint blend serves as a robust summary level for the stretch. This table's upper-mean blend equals 5.88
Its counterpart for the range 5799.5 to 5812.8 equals 6.07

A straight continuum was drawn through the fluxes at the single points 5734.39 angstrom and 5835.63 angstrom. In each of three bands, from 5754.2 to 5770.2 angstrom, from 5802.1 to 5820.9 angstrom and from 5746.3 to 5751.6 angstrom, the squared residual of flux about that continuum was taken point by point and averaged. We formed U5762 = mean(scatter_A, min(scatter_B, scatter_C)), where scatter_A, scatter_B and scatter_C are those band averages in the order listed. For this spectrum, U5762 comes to 0.042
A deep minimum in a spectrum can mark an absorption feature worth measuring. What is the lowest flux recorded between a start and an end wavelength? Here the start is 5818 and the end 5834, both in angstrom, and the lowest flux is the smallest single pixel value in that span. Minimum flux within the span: 5.73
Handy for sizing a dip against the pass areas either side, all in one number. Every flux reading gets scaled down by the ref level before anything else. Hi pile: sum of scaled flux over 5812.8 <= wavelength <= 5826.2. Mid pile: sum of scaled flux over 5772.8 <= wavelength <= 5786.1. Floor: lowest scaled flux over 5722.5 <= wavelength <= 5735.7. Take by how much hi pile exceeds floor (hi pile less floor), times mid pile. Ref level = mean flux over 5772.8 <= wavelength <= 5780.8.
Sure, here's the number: 19.6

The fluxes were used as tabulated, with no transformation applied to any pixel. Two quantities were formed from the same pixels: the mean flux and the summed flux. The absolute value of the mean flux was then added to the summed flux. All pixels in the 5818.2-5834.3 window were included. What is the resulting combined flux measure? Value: 41.7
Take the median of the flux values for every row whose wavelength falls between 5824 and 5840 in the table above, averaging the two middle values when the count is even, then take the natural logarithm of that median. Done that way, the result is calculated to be 1.76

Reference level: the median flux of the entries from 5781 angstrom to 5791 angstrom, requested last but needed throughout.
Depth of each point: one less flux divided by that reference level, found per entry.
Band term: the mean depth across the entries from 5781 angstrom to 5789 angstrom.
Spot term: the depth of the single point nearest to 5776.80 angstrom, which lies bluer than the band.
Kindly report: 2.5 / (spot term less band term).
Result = -16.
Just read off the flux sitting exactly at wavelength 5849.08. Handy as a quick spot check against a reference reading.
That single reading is 5.96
